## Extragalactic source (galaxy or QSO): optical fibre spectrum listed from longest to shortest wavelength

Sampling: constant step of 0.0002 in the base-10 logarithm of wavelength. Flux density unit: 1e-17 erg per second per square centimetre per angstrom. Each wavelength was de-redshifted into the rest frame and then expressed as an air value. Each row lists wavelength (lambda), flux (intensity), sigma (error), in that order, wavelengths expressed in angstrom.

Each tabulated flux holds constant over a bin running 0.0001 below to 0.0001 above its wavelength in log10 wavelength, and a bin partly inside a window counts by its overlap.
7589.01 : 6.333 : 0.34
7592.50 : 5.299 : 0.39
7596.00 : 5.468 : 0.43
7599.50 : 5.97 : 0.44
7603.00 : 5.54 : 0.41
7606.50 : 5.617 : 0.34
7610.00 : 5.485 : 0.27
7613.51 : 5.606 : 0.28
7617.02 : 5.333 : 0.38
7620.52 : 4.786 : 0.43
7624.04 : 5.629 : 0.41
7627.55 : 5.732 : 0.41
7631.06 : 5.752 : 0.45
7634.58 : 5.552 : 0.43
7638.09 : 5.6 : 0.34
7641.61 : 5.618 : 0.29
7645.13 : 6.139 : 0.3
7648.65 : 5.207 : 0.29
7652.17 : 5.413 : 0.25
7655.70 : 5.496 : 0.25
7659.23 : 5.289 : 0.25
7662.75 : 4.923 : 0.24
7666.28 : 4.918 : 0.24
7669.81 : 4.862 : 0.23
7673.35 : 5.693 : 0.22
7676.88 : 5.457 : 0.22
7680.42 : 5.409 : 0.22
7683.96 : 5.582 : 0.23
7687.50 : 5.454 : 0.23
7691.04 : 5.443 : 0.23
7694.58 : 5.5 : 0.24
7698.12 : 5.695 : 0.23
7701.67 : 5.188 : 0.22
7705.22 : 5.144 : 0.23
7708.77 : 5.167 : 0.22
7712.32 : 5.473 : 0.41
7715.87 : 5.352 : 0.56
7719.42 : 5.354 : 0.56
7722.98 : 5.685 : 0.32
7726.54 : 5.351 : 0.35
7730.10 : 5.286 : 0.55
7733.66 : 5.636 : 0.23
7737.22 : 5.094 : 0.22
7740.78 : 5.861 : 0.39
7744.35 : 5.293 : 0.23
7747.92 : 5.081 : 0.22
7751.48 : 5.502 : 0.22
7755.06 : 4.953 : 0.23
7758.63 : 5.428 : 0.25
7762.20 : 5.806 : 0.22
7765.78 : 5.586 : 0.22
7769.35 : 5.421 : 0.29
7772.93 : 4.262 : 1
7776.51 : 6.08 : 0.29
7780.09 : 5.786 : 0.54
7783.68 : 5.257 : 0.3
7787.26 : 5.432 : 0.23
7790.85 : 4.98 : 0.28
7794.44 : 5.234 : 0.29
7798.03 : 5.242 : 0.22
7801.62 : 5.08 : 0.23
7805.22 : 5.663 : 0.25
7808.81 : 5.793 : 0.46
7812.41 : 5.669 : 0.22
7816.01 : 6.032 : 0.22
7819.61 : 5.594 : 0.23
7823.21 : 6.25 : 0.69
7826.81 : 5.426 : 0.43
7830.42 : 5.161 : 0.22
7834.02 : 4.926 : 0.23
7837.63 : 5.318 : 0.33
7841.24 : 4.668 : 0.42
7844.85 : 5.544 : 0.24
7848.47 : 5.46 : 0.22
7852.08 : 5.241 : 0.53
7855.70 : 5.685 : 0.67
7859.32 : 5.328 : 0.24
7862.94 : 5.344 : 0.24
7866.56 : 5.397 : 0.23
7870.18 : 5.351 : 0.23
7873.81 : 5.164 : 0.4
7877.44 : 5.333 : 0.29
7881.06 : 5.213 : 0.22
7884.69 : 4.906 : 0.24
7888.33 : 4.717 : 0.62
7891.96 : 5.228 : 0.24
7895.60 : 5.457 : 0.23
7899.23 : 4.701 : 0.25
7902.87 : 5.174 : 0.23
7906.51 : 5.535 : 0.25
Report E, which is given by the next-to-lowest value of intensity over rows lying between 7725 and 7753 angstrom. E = 5.094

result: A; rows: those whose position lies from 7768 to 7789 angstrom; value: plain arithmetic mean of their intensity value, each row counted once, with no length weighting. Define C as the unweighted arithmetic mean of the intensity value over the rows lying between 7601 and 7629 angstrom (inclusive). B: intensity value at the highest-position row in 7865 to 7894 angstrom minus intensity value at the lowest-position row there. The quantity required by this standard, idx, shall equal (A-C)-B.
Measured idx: 0.08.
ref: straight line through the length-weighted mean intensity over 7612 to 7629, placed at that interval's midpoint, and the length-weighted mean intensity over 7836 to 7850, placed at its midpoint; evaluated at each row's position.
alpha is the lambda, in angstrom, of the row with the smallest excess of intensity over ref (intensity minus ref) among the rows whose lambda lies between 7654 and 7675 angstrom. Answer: 7669.81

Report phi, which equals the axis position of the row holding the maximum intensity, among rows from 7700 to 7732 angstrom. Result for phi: 7722.98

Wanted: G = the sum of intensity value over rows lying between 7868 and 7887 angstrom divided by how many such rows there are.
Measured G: 5.19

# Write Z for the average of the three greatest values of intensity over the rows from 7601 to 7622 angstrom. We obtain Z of 5.59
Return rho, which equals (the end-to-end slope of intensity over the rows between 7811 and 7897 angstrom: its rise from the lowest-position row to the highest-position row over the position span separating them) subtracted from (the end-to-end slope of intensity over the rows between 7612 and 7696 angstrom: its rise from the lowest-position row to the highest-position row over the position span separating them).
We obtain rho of 0.0012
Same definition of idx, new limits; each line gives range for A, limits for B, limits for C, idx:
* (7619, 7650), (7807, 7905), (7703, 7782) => 0.79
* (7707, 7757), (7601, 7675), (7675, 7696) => -0.26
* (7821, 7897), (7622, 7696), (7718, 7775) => 0.07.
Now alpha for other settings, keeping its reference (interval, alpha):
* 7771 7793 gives 7772.93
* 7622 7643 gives 7634.58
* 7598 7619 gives 7617.02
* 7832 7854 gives 7841.24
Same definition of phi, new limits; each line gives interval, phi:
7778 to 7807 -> 7780.09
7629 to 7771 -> 7645.13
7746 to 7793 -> 7776.51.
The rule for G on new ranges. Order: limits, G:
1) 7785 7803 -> 5.19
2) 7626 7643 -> 5.65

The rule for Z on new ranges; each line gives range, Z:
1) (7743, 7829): 6.12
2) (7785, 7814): 5.71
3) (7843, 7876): 5.56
